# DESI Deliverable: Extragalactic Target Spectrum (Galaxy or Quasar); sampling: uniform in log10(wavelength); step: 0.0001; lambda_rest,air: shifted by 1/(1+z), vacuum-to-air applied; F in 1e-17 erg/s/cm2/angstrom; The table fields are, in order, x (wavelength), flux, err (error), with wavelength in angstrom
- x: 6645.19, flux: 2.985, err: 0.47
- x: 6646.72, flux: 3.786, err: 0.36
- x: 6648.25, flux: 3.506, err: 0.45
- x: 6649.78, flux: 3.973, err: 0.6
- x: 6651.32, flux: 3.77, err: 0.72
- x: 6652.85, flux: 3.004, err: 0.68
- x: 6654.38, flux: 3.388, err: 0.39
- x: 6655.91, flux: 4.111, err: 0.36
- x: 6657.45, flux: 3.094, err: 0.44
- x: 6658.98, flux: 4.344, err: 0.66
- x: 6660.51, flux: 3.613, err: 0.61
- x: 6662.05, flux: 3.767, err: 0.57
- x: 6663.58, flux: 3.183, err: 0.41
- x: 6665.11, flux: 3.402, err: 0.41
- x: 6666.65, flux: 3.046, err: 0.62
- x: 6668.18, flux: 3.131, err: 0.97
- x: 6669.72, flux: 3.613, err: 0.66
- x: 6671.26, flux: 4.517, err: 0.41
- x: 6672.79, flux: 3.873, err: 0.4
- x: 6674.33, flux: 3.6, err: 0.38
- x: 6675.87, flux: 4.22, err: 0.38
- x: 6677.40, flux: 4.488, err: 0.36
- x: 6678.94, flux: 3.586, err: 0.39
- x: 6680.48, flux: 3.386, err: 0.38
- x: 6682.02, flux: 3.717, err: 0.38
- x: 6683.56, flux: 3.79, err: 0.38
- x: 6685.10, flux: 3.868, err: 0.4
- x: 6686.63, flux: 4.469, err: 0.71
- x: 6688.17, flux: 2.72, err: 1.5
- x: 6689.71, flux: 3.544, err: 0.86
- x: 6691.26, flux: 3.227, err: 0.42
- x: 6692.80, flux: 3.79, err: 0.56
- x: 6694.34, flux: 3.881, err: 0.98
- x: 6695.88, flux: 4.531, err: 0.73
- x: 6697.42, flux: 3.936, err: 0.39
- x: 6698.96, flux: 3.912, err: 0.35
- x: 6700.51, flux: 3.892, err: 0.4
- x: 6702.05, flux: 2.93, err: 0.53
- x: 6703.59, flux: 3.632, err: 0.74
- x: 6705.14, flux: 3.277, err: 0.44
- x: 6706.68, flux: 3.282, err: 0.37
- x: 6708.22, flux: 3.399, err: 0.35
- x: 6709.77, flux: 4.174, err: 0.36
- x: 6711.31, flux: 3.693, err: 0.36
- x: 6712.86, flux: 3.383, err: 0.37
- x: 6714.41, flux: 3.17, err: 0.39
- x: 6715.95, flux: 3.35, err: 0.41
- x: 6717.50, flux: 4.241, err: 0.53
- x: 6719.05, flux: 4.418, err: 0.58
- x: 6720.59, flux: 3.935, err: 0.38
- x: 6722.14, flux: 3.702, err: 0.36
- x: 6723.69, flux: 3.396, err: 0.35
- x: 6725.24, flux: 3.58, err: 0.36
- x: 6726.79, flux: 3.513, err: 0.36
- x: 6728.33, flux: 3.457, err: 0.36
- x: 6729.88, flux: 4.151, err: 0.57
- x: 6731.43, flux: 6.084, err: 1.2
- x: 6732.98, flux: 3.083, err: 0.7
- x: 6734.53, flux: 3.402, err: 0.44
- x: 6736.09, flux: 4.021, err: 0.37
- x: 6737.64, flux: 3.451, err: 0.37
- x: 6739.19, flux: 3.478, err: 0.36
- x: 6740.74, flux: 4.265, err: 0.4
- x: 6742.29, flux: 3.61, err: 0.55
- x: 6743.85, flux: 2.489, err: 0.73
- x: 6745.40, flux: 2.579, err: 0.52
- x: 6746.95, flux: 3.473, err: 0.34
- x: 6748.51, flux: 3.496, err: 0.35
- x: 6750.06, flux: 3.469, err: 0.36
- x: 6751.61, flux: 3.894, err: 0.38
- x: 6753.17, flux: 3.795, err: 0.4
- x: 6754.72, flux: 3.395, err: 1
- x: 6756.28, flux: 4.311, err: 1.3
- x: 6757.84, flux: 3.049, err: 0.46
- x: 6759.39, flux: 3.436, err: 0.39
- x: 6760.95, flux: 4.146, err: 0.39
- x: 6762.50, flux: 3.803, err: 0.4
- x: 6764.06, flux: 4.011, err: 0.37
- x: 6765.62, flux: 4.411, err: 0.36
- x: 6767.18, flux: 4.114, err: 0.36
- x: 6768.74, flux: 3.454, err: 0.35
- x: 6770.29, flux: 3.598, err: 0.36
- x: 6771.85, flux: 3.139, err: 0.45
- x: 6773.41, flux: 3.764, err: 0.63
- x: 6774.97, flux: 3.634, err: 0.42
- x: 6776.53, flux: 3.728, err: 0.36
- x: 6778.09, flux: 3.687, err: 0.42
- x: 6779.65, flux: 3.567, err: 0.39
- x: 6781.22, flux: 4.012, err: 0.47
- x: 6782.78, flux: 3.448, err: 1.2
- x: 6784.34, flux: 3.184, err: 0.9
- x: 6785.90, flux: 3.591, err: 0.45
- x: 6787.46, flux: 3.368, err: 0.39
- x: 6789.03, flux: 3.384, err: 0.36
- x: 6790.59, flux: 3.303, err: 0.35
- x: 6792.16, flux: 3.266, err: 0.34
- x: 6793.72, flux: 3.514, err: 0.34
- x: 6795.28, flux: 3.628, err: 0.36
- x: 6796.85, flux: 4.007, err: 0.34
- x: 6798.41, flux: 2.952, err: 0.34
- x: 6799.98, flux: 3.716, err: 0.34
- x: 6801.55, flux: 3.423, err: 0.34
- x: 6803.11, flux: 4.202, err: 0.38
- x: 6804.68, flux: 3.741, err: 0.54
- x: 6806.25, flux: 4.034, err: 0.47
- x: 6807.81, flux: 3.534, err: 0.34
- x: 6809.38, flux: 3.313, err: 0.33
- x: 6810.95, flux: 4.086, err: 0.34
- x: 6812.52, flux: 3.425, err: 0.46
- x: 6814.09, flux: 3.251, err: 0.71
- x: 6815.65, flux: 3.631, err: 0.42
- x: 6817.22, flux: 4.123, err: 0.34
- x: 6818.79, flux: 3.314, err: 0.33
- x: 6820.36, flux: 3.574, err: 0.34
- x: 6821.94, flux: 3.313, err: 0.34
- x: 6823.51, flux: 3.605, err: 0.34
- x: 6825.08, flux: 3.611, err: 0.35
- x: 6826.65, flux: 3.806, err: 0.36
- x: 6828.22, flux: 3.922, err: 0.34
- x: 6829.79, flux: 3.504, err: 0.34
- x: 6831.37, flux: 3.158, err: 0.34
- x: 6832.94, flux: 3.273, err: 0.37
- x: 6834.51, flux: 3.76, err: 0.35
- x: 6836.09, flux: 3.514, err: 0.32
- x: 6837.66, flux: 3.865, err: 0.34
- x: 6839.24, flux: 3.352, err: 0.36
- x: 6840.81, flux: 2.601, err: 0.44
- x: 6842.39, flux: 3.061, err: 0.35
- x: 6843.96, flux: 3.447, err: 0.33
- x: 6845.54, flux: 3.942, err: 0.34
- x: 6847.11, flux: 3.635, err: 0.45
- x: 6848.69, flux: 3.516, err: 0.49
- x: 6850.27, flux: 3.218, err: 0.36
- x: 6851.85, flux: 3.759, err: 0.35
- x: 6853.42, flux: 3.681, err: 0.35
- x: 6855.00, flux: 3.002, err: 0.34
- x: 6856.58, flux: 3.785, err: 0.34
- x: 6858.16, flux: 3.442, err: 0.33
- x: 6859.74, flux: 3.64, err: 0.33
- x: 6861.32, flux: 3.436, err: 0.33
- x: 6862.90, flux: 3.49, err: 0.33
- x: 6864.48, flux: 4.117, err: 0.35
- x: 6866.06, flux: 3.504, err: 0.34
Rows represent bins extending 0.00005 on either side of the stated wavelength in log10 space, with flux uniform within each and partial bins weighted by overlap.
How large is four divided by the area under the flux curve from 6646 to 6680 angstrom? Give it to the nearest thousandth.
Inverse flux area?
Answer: 0.032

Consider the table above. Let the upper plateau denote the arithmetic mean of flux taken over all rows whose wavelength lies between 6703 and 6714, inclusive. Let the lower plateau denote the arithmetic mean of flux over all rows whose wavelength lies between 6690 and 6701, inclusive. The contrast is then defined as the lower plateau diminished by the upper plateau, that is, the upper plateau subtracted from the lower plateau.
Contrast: 0.33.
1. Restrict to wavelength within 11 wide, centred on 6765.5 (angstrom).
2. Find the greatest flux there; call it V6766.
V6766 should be 4.411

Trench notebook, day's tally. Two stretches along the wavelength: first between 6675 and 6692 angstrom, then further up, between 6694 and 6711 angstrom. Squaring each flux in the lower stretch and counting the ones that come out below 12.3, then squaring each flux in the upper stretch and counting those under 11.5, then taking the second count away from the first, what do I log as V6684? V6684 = 0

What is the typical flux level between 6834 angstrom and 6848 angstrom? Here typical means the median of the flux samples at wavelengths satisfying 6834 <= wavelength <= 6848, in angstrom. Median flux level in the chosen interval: 3.51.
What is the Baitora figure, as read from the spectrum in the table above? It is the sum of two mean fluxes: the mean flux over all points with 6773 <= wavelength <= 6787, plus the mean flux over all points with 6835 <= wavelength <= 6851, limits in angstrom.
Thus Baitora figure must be 7.04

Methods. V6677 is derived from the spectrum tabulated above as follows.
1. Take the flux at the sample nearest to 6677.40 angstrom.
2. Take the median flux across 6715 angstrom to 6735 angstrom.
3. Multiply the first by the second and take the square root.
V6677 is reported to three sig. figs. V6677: 4.01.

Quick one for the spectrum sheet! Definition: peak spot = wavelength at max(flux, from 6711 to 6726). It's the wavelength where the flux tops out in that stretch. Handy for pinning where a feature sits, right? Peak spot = 6719.05 angstrom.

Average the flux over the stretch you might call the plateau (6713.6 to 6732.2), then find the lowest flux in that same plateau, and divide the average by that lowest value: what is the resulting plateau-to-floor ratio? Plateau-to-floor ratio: 1.24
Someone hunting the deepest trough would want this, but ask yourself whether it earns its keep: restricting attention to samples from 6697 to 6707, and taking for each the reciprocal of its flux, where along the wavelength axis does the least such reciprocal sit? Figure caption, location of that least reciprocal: 6697.42 angstrom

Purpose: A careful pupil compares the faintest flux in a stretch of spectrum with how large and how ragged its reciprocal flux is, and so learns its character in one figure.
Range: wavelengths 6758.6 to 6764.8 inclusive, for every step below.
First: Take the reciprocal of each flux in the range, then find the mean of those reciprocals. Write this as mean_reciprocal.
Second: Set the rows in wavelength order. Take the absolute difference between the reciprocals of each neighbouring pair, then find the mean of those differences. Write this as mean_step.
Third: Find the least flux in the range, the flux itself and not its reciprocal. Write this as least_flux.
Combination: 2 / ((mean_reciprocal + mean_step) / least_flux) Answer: 23.7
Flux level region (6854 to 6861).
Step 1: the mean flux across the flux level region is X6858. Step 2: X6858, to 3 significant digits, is 3.47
